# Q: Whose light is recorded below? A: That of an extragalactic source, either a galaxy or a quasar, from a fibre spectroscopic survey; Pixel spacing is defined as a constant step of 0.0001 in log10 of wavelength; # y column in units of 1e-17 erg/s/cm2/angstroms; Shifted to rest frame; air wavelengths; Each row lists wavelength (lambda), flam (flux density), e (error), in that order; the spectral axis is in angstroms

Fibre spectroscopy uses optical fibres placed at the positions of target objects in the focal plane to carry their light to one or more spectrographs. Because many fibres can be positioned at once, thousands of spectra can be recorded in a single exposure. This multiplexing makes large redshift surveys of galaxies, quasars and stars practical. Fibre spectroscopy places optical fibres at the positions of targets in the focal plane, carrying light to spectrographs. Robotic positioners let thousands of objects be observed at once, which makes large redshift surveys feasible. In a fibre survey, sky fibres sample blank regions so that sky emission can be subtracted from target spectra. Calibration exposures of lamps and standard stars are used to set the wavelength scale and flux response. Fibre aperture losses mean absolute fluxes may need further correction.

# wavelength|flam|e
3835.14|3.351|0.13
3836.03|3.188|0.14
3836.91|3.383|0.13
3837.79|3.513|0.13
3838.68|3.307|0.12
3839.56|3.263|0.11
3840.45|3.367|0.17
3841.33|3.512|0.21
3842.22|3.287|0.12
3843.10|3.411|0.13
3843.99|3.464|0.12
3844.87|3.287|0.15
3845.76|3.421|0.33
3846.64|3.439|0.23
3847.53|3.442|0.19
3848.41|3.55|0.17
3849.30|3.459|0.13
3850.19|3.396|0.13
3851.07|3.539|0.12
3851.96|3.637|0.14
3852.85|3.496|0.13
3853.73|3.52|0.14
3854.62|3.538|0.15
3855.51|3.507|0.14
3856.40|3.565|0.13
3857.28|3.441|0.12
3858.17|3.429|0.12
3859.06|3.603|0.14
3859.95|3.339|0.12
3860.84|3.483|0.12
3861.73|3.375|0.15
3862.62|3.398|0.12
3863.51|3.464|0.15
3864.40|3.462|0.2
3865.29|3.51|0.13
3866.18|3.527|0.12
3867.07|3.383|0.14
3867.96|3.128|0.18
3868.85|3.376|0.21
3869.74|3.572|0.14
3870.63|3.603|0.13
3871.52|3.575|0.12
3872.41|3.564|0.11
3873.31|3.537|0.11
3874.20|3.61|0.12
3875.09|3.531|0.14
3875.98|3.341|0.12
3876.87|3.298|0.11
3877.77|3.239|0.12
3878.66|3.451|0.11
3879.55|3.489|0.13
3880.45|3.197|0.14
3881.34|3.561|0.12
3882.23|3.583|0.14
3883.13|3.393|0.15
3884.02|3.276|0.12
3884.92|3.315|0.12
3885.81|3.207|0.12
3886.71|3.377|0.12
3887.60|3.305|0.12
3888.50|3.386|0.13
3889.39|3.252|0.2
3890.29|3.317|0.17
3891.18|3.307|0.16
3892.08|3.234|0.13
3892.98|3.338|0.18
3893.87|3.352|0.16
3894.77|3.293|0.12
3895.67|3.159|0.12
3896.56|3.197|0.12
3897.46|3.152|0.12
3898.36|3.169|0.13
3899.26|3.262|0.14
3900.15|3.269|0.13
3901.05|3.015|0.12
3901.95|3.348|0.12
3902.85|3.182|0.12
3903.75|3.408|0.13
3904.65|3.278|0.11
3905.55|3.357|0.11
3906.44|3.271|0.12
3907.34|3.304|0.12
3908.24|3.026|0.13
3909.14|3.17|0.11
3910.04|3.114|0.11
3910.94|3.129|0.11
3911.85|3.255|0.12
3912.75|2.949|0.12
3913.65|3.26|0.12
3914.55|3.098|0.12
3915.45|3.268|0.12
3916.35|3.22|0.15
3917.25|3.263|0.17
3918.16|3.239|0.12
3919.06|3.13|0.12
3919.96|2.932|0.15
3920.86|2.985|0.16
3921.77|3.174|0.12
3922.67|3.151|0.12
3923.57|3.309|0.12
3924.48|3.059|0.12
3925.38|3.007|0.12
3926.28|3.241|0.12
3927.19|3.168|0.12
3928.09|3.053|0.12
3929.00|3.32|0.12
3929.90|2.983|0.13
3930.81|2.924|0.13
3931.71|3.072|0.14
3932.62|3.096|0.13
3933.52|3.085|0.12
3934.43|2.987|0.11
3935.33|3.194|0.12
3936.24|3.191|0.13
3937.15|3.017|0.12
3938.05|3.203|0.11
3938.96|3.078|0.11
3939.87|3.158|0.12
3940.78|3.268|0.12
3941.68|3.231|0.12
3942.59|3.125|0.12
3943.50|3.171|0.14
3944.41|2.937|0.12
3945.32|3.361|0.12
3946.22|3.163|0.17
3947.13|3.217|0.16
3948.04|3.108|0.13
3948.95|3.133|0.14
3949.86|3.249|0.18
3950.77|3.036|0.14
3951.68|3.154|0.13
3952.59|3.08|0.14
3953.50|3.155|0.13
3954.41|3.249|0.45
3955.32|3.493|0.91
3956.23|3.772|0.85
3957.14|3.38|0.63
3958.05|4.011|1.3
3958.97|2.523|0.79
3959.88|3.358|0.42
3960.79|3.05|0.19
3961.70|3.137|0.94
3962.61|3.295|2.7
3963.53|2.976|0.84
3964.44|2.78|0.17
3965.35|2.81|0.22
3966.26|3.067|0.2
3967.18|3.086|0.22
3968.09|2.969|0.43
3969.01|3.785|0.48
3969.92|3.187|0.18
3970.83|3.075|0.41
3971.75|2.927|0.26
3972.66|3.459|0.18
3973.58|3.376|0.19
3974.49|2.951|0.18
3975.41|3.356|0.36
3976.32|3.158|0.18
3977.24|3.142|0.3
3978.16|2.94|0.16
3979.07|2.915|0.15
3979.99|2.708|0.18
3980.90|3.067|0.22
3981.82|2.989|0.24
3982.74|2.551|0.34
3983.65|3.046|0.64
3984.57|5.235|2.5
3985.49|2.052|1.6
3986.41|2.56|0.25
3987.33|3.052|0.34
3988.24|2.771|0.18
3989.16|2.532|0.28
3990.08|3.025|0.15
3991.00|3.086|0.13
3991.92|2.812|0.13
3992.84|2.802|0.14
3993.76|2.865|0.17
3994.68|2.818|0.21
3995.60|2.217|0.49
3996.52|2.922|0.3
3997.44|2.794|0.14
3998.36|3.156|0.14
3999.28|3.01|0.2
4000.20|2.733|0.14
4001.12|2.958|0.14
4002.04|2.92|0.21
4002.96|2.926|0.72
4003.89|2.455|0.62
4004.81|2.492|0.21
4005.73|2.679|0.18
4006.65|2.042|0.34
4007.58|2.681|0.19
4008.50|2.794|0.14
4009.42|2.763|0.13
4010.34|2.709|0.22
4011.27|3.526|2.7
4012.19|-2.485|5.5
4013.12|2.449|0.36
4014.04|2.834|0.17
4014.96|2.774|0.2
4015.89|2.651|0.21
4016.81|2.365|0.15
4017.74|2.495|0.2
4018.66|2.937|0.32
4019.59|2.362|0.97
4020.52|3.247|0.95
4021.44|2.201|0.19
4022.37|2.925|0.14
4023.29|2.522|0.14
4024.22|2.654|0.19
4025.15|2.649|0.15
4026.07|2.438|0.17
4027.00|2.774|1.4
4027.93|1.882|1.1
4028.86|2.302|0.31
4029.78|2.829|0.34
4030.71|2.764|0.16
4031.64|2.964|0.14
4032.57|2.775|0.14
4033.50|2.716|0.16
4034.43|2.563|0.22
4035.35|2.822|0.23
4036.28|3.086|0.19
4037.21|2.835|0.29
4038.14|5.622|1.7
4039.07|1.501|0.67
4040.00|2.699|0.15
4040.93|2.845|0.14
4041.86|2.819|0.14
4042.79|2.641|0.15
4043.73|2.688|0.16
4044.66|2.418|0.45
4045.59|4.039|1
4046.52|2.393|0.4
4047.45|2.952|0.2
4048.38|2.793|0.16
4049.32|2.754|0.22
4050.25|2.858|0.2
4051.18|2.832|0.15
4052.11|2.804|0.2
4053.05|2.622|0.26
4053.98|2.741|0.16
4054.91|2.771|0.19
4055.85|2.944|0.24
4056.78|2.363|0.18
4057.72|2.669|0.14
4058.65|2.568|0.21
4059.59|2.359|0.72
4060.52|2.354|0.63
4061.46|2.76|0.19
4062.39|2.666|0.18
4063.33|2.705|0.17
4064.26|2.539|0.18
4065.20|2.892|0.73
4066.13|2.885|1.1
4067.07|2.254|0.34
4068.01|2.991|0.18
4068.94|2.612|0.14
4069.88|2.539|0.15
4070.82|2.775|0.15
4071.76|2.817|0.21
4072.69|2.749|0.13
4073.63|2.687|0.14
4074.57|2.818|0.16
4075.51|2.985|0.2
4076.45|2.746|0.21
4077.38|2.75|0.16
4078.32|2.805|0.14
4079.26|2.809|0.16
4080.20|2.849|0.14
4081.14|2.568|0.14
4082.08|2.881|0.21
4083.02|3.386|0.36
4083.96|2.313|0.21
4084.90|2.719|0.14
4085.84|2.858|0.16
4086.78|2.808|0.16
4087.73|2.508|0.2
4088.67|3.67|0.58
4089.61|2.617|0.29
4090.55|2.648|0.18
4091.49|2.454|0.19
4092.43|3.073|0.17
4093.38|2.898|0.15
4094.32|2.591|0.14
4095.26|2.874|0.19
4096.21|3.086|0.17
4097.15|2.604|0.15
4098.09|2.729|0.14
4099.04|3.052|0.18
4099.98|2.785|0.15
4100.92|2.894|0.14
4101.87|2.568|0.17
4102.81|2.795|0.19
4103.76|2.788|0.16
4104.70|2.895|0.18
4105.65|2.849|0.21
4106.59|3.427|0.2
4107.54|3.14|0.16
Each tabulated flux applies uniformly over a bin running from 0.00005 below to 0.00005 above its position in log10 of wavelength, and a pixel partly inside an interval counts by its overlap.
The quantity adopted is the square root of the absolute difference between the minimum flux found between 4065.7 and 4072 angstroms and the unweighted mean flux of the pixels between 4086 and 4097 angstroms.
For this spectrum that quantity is 0.76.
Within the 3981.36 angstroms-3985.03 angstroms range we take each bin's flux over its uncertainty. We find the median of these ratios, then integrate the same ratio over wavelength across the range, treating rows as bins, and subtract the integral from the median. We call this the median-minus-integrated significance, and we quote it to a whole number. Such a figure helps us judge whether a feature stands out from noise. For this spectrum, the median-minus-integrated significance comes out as -18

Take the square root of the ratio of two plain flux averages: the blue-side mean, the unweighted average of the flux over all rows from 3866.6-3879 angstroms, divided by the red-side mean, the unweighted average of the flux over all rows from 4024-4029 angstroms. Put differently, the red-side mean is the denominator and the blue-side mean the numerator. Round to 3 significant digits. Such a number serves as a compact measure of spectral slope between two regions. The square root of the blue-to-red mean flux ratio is 1.19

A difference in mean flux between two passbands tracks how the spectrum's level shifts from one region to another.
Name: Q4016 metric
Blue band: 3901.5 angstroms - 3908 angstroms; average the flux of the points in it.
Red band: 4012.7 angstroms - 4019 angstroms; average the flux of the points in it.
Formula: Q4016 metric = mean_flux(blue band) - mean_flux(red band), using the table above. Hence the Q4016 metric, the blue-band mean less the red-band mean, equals 0.66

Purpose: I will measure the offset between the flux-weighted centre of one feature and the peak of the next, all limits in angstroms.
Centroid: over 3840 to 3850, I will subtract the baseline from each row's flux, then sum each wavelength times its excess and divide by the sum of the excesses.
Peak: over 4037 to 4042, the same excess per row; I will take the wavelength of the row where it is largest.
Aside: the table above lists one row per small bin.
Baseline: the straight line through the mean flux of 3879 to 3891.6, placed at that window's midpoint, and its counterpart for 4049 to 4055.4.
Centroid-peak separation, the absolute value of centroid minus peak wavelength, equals 194.8 angstroms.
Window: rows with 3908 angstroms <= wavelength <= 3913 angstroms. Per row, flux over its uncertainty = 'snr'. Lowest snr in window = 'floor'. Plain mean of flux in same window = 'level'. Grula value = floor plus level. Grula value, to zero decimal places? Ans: 26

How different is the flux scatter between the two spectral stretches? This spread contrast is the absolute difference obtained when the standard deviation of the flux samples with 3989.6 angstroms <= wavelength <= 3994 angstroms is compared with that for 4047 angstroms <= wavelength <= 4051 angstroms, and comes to 0.04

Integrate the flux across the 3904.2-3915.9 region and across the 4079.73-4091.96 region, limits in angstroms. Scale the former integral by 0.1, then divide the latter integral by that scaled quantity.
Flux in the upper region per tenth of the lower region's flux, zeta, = 9.1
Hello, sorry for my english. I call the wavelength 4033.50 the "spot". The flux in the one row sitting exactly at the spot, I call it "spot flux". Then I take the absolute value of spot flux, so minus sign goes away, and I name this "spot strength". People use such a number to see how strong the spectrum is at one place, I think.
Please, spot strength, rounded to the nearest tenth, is 2.7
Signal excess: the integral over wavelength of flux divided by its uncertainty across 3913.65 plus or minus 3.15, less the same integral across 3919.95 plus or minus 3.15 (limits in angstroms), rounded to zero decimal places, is 17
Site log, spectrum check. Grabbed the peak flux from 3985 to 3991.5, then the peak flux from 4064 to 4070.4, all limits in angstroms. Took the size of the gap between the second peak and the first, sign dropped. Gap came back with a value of 0.1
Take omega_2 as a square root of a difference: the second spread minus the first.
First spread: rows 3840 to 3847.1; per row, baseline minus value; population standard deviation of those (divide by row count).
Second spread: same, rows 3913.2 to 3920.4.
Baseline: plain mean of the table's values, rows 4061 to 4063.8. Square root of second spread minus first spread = 0.19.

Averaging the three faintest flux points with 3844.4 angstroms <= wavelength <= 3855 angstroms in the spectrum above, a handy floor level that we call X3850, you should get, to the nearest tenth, 3.4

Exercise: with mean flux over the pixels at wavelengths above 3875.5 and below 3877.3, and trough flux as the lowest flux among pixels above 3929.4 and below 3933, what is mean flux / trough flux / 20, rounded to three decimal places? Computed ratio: 0.057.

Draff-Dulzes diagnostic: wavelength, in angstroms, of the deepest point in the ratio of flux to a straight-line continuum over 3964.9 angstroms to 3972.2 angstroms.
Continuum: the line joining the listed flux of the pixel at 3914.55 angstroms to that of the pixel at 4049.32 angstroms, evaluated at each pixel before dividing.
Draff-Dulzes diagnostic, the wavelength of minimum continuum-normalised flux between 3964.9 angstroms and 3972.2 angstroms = 3965.35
